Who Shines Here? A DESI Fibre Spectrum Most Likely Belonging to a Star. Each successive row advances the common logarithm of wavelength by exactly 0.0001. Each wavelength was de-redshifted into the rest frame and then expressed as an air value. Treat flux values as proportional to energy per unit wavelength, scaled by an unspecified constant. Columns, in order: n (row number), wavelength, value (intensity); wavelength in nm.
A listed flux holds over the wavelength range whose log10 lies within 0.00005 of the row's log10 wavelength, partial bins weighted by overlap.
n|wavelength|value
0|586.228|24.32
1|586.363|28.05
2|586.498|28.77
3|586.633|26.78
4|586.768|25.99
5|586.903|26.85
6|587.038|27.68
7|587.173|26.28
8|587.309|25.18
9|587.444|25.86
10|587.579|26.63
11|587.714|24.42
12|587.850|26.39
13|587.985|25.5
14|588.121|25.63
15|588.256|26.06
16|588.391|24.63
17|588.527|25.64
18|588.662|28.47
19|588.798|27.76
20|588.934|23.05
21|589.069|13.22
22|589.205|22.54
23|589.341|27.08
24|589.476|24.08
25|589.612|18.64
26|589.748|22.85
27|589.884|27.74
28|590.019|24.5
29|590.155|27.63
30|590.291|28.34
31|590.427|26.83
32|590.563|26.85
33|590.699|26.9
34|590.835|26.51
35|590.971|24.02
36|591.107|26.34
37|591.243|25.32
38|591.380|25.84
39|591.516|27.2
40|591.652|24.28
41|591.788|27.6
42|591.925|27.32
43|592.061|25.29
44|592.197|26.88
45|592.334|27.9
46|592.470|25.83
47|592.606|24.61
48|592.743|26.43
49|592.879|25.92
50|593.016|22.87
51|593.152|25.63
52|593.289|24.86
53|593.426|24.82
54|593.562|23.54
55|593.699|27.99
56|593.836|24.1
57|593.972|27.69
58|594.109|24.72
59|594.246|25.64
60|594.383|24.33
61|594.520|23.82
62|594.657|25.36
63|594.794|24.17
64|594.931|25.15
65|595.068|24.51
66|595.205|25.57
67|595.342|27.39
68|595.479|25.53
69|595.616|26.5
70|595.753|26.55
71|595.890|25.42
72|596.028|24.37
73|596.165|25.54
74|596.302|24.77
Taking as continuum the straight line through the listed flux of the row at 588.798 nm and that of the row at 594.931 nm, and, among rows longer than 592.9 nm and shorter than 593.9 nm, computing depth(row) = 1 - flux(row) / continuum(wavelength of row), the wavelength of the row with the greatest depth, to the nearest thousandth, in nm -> 593.016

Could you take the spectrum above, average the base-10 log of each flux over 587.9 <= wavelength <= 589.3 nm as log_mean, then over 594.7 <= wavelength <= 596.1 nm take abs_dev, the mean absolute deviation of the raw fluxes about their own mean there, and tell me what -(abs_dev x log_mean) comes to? -1.1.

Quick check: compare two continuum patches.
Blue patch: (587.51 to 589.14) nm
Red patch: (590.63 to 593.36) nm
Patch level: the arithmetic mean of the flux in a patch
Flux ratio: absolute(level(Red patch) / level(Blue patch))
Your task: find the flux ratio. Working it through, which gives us 1.04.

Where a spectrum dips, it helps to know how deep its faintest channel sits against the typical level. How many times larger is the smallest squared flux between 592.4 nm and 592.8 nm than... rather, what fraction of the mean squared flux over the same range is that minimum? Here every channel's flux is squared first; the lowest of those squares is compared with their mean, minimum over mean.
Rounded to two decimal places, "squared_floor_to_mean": 0.92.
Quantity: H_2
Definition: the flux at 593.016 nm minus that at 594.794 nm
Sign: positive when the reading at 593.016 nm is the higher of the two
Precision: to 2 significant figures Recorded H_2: -1.3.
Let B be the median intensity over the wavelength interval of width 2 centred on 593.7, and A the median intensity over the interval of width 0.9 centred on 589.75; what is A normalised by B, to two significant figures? 0.99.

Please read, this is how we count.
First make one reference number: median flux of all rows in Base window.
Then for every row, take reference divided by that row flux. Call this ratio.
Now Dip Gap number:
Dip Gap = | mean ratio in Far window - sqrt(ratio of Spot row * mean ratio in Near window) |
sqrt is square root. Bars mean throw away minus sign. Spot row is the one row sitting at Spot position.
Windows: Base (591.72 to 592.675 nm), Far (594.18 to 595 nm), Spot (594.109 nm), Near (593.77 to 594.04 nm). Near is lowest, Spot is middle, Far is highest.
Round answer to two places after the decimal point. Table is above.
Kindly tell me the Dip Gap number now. 0.02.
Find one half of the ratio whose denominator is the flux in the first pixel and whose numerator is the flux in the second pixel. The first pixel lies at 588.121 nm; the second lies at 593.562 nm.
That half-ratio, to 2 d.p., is 0.46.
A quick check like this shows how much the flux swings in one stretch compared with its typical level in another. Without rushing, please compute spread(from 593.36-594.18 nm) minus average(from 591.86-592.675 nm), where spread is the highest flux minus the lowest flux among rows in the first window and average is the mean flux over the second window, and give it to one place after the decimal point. -21.9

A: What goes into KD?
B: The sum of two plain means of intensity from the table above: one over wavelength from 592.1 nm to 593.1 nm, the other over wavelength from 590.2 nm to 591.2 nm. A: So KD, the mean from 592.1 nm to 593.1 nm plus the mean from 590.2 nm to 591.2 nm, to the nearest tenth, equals 52.3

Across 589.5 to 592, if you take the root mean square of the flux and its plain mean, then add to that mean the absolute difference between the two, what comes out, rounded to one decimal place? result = 25.9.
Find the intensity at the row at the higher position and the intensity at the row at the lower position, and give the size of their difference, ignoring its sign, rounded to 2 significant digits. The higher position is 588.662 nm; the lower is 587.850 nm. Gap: 2.1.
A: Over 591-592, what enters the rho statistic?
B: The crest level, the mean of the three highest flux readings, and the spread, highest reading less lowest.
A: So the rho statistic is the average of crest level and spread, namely 15.3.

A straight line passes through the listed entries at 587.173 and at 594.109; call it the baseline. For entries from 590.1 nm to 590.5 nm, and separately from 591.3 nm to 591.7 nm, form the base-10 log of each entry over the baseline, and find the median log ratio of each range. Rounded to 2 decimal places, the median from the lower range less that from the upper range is 0.02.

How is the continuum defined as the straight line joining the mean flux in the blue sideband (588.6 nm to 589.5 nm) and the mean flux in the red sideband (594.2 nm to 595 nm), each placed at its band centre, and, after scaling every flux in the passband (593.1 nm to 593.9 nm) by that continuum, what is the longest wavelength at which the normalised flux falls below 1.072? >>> 593.836 nm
